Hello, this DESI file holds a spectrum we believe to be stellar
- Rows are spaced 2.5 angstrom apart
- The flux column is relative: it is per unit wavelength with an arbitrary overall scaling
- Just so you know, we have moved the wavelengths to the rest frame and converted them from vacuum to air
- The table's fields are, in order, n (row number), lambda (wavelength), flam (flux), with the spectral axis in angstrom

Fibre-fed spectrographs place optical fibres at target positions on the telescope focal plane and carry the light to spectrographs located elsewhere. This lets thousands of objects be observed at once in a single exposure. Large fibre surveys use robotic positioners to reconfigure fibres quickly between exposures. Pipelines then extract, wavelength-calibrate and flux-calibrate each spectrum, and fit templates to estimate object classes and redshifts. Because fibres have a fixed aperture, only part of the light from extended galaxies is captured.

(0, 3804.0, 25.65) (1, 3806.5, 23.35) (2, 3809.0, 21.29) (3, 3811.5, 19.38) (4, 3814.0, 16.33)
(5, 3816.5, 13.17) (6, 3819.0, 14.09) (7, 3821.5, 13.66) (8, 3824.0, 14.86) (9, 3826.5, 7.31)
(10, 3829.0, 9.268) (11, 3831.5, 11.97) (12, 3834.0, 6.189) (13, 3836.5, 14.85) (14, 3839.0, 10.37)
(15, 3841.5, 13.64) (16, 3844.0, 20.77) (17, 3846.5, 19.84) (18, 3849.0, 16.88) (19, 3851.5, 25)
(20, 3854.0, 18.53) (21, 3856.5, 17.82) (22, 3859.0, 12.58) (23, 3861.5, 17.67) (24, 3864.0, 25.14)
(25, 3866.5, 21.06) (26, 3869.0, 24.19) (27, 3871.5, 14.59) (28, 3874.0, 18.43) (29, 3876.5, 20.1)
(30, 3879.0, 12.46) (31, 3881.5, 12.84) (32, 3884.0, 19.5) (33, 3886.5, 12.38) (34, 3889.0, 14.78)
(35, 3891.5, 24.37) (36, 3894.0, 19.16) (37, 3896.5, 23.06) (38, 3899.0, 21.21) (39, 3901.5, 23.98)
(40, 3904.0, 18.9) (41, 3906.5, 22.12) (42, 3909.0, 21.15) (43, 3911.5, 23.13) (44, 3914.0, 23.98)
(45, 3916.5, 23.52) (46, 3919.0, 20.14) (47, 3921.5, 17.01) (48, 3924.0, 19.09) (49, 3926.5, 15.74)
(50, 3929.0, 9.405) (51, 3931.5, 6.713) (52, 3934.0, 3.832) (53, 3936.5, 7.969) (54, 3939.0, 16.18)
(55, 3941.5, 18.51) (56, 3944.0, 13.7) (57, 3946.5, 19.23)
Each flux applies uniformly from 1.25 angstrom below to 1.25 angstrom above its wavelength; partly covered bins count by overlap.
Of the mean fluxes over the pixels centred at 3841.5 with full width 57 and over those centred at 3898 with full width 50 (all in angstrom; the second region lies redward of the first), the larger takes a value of 19.6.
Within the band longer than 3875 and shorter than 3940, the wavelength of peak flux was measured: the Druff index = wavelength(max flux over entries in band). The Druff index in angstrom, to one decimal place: 3891.5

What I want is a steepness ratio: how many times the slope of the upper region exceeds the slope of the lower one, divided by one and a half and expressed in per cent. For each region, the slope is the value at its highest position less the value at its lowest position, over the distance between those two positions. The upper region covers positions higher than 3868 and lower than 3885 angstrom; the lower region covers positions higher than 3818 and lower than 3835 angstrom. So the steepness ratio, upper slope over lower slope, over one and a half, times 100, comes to 40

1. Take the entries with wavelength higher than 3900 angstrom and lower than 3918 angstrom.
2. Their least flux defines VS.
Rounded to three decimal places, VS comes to 18.900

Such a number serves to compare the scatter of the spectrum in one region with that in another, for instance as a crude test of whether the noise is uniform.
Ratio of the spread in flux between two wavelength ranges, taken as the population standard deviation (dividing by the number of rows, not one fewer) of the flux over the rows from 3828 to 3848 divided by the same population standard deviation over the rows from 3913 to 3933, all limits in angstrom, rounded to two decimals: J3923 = 0.81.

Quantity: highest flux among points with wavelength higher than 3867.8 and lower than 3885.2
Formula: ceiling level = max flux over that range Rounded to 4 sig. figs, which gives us 24.19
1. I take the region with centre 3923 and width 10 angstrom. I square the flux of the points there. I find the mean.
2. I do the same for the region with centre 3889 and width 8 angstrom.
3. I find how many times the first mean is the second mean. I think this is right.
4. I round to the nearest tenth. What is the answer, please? 1.0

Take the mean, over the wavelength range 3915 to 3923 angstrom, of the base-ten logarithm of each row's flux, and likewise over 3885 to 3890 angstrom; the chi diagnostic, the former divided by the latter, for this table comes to 1.15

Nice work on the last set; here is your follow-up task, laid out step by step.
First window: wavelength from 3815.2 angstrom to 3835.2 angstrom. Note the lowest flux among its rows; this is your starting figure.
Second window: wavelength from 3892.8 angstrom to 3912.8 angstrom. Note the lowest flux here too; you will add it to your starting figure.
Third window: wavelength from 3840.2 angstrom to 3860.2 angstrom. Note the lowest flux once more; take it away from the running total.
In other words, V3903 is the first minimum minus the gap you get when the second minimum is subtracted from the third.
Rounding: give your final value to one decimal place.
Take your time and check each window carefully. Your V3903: 12.5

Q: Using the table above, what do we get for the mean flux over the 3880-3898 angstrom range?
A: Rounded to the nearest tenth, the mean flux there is 18.0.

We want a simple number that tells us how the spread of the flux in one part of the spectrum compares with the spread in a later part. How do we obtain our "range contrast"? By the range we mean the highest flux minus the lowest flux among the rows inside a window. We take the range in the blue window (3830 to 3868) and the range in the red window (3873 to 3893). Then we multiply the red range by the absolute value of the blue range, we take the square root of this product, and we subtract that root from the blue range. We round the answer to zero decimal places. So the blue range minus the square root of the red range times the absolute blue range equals 4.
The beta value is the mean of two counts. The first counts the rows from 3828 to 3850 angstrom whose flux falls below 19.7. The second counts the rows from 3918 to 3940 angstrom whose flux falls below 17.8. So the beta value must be 7.0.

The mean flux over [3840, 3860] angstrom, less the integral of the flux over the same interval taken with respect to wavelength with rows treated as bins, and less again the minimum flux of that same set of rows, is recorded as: -357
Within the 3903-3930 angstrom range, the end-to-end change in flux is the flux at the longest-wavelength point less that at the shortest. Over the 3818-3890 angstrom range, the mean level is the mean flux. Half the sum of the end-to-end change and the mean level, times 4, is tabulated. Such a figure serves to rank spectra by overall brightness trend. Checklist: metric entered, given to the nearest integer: 13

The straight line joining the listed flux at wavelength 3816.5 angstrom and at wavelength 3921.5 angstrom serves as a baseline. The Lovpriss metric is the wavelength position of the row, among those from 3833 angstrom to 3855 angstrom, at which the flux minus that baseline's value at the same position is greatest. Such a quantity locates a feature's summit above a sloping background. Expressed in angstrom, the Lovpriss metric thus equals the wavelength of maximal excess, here 3851.5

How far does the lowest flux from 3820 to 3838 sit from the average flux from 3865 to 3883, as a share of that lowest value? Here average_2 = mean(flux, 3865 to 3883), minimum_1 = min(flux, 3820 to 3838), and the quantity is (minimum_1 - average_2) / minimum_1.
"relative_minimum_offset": -1.9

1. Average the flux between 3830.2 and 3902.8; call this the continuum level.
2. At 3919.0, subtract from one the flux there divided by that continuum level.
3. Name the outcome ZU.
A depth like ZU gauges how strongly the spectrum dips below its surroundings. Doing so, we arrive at -0.14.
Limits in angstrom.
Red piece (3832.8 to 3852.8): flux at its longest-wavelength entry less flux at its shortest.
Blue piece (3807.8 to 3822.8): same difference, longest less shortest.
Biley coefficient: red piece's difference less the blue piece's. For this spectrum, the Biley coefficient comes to 26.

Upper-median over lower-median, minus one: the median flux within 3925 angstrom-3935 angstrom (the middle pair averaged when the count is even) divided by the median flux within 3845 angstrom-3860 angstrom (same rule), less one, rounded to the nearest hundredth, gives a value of -0.56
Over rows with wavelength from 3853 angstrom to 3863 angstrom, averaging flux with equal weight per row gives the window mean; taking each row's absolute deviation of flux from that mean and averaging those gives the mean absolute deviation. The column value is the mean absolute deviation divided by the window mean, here 0.12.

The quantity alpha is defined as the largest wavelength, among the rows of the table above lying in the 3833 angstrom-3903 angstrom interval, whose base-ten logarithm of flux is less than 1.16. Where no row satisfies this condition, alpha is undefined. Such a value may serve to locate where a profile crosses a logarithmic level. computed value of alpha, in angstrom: 3886.5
